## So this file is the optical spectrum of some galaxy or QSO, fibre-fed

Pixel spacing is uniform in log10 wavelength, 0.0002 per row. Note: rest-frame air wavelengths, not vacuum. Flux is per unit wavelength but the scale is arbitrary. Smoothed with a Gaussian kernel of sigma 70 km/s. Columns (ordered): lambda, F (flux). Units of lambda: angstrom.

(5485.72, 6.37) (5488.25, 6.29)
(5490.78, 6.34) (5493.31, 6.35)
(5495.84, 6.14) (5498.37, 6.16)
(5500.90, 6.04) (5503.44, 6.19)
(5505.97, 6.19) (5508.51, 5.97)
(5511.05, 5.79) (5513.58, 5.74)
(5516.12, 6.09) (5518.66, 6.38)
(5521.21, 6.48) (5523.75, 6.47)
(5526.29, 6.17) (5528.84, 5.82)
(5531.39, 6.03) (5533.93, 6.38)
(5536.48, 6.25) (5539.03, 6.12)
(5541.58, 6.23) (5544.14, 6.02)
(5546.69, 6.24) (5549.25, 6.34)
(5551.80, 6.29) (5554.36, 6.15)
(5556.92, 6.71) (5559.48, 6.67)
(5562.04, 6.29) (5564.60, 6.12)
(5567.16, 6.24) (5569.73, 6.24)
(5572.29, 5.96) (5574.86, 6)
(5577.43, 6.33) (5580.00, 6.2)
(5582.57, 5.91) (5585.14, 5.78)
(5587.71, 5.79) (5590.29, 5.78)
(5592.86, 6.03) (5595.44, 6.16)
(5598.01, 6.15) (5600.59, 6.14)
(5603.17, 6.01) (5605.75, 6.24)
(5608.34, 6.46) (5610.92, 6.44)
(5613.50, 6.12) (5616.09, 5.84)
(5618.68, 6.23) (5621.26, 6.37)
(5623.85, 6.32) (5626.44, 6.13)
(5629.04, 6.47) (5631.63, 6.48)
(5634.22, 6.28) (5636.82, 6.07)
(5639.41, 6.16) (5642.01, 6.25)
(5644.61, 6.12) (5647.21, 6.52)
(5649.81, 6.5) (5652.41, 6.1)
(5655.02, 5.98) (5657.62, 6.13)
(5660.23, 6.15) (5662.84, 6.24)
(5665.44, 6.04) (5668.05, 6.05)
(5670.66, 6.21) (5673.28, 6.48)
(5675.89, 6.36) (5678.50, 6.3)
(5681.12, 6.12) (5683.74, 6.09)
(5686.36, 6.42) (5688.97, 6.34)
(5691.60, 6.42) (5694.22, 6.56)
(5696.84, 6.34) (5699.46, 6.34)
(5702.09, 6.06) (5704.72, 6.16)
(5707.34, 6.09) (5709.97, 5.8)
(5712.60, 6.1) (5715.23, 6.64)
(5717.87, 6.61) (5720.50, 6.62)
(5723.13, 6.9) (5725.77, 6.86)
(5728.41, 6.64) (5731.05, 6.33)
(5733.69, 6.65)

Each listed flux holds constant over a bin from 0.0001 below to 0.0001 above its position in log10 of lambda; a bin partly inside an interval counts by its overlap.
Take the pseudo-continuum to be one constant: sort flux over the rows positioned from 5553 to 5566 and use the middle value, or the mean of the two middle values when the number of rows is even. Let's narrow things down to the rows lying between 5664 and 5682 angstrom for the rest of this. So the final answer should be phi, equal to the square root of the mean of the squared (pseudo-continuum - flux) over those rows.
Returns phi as 0.168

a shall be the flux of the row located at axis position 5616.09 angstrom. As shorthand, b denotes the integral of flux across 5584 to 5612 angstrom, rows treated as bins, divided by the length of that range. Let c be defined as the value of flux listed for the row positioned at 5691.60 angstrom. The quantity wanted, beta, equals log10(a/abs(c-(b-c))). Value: -0.06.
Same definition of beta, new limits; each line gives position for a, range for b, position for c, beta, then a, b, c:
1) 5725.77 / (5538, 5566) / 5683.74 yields 0.07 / 6.86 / 6.29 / 6.09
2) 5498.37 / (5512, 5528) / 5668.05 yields 0.02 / 6.16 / 6.20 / 6.05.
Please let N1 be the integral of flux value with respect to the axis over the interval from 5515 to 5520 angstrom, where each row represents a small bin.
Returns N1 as 31.2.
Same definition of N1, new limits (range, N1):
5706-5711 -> 29.8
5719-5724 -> 33.8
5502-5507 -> 30.9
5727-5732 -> 32.5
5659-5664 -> 31.0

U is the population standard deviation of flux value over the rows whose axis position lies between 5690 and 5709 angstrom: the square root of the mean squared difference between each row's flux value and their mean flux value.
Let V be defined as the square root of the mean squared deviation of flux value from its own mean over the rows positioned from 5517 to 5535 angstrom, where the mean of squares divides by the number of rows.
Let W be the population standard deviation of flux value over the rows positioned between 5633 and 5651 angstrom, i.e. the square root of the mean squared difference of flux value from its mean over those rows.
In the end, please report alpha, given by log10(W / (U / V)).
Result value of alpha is -0.65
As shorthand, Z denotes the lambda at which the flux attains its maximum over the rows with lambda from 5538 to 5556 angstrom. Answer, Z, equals 5549.25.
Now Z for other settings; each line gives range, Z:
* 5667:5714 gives 5694.22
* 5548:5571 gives 5556.92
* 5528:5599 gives 5556.92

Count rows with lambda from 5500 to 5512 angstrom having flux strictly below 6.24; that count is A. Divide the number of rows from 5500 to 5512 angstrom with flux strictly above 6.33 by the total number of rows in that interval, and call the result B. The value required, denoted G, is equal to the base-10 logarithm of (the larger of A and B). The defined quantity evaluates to 0.70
